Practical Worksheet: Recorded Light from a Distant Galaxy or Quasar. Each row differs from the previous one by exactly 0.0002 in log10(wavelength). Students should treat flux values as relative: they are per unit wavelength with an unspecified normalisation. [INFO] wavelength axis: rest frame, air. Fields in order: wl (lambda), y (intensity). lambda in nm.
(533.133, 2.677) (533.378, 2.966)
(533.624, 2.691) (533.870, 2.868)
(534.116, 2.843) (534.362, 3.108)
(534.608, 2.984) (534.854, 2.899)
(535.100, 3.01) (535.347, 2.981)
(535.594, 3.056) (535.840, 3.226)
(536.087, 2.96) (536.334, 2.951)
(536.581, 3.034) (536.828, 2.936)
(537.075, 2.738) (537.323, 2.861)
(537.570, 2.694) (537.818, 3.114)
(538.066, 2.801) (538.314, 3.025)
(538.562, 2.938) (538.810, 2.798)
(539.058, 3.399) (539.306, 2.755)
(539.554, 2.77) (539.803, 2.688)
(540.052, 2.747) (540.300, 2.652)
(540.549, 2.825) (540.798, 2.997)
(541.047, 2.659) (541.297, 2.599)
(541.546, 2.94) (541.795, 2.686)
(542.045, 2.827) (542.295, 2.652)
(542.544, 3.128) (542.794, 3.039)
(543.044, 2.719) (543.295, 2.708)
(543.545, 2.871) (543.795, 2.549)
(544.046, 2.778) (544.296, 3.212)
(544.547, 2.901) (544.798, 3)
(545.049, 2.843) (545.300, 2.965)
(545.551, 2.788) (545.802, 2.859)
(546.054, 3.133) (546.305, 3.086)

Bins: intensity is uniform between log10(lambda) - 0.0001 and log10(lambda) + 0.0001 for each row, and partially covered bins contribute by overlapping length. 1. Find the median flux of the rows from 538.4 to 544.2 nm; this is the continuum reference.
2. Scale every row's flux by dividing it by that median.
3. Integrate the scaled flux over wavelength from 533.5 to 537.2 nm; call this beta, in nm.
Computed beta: 3.94 nm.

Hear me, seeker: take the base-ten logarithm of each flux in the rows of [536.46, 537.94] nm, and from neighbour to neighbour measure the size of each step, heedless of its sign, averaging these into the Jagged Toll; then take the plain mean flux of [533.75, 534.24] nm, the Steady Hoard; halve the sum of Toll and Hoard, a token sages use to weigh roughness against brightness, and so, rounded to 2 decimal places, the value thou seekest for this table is 1.44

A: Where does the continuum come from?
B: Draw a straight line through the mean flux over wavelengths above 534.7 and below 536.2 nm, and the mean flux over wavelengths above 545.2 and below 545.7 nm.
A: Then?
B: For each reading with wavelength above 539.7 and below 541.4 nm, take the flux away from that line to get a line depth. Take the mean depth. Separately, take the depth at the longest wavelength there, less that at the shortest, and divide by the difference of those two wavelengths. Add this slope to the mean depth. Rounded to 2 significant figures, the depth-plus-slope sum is 0.25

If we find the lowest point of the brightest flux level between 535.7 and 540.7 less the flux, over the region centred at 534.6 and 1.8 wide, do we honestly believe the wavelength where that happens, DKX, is 534.362 nm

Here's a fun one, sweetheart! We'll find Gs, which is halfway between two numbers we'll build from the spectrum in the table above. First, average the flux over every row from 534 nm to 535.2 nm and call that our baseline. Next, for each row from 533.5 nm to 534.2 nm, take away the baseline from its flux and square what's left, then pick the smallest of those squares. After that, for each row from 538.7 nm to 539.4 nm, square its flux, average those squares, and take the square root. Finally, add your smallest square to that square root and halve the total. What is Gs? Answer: 1.50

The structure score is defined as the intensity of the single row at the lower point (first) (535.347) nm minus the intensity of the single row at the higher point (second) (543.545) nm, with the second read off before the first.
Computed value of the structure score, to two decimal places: 0.11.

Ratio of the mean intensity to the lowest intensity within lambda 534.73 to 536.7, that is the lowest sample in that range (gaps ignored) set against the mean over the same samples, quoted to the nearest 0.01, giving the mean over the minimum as 1.04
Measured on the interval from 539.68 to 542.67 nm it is 1.07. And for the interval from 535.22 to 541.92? 1.11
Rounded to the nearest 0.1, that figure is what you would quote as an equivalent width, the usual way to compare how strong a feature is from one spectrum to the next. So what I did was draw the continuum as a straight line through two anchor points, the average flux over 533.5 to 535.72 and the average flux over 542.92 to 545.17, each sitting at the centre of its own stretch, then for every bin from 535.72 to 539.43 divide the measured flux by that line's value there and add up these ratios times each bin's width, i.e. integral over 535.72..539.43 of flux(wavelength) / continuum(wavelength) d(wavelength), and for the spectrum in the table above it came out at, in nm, 3.8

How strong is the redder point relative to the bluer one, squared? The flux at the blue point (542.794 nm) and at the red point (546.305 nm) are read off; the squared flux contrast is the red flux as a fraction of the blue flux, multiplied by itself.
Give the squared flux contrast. 1.03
